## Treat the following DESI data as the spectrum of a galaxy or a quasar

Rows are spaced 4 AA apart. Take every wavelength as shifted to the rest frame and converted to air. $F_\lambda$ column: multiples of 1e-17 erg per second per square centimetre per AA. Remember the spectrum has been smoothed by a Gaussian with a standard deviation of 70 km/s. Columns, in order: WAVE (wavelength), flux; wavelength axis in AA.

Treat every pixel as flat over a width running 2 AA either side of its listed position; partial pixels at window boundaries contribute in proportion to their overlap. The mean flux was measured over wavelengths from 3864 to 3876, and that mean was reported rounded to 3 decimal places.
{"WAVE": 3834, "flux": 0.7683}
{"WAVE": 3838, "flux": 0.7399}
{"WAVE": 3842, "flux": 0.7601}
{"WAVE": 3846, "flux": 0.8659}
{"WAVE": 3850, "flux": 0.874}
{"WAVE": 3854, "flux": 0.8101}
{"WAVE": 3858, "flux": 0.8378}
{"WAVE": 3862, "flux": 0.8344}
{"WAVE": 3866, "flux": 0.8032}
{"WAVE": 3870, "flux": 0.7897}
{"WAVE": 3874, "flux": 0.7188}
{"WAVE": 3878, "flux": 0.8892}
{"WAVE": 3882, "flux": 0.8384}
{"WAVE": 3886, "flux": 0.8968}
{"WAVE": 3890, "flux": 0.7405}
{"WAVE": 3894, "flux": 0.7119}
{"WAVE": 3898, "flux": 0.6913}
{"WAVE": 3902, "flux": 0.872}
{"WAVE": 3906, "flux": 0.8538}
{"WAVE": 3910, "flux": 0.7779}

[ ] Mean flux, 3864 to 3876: 0.771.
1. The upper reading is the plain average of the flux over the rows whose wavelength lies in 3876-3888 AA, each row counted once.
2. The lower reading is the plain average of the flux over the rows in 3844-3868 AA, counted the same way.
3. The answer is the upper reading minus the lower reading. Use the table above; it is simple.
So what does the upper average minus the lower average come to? 0.037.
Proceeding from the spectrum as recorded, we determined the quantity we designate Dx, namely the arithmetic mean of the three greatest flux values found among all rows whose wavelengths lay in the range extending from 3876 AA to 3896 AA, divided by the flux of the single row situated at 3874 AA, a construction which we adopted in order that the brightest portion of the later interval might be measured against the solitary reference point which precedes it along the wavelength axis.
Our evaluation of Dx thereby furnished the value 1.22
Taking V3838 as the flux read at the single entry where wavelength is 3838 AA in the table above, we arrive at 0.7399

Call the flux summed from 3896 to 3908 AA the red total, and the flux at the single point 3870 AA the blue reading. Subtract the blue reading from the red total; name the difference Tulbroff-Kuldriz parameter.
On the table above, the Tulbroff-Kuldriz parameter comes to 1.63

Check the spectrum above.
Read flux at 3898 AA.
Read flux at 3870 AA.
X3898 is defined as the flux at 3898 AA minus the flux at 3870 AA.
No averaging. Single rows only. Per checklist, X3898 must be -0.10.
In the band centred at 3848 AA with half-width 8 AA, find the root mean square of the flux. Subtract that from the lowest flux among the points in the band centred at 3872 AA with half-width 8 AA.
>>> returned -0.110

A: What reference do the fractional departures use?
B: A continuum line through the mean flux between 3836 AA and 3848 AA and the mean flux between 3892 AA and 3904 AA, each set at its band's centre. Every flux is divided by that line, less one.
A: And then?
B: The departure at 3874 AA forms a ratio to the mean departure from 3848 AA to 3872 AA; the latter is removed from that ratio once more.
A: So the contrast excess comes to -1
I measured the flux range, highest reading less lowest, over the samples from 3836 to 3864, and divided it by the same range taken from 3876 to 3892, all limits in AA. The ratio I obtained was 0.86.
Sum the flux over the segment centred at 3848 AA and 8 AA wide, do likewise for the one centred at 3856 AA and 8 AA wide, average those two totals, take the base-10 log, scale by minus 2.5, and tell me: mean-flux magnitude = -0.57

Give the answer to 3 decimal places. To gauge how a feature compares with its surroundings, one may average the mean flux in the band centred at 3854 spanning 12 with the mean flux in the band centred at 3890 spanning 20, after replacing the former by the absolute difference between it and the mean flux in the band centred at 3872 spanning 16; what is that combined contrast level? 0.408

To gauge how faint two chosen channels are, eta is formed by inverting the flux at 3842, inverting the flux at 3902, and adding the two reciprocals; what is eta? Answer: 2.46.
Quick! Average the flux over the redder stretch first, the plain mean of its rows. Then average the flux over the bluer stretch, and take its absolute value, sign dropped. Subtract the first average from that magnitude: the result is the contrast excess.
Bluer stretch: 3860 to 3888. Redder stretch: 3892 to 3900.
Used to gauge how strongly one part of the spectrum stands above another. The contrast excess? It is 0.12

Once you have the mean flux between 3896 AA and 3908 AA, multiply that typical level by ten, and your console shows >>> 8.06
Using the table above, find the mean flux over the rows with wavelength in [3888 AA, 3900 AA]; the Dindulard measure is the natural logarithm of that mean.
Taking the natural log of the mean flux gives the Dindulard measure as -0.336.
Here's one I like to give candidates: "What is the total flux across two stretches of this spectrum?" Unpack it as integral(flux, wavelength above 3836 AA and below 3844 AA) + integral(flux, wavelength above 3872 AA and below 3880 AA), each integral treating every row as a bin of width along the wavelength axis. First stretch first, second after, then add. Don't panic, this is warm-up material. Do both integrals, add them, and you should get 12.4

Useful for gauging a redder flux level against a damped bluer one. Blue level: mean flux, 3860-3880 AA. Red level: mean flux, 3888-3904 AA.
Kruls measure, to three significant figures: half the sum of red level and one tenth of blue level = 0.417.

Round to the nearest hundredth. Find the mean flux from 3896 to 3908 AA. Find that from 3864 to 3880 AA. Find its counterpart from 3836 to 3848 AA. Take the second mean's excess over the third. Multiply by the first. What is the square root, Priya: 0.10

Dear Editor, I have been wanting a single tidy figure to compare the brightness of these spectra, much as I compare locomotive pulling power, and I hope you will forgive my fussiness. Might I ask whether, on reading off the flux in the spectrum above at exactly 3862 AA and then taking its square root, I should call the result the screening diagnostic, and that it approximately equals 0.91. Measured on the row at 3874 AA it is 0.85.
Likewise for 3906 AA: 0.92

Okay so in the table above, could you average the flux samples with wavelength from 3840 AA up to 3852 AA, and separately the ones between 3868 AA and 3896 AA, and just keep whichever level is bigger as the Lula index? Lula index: 0.833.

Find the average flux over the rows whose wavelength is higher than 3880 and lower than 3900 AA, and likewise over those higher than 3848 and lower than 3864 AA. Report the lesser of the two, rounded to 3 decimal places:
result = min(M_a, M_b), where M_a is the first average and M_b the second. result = 0.776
